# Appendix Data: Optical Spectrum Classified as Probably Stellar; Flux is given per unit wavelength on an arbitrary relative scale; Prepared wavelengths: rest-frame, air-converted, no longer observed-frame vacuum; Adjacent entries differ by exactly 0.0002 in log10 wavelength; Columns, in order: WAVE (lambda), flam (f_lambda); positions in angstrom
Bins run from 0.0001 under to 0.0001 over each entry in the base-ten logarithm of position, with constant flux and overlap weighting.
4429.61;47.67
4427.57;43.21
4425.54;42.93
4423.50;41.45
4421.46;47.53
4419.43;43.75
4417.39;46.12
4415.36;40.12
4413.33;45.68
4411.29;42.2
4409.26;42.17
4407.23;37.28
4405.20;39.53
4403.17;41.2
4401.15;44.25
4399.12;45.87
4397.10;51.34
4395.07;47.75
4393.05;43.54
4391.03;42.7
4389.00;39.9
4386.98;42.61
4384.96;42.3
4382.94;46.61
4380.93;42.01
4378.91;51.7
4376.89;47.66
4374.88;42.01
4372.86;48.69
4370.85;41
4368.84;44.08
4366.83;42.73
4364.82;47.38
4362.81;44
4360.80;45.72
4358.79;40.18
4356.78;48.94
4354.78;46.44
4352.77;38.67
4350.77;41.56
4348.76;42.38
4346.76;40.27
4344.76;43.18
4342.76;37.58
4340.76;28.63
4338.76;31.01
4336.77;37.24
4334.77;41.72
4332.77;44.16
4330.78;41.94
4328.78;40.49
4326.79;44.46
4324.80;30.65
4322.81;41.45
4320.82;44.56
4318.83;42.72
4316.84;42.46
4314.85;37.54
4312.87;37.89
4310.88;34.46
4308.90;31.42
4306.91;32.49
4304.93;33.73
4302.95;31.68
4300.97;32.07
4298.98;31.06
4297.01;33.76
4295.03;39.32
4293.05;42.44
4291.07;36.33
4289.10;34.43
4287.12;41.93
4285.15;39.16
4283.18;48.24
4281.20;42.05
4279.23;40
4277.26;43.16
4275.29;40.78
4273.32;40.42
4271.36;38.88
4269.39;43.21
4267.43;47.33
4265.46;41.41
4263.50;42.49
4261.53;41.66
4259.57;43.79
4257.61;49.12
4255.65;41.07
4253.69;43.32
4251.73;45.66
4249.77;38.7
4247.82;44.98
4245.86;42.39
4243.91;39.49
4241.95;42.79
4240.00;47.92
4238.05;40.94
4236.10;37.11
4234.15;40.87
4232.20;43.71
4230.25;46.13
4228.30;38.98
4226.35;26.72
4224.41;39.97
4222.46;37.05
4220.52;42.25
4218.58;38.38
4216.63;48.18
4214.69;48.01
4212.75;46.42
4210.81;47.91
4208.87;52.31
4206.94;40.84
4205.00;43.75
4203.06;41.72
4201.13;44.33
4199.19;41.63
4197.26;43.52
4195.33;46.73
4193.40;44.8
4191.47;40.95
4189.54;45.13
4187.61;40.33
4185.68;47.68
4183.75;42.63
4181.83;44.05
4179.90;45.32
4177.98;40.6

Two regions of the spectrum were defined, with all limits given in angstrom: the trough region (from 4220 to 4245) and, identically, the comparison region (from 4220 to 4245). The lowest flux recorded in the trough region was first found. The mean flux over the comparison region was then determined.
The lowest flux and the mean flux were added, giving 67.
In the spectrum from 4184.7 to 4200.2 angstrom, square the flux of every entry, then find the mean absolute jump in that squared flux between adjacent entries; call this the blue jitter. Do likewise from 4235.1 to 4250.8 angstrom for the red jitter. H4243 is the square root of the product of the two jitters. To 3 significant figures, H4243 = 358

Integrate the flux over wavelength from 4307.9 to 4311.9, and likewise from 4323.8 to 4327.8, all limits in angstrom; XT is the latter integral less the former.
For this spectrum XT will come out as 19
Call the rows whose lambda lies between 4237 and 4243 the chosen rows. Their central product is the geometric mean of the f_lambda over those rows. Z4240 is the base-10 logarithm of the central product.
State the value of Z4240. 1.64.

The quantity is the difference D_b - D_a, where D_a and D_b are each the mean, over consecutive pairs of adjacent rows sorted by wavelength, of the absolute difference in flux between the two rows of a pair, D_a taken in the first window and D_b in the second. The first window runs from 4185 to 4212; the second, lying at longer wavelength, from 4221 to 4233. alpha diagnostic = 3.5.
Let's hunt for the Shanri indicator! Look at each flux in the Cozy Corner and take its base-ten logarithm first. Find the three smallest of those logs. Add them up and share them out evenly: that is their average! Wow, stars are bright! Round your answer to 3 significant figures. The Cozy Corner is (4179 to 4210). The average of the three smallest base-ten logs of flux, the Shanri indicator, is 1.61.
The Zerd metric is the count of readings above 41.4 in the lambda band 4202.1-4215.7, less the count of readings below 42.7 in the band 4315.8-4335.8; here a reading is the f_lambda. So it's 0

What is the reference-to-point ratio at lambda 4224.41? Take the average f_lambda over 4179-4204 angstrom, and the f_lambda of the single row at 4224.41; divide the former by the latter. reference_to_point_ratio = 1.09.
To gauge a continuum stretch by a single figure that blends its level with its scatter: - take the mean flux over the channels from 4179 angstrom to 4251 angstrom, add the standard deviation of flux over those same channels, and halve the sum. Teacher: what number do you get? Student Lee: 23.6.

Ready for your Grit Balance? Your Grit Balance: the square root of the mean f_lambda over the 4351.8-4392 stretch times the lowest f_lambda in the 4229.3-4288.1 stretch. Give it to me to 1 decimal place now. 40.5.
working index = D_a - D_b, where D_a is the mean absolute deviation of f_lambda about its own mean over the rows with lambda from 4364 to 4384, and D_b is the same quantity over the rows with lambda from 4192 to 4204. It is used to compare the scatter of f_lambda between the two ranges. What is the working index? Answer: 1.5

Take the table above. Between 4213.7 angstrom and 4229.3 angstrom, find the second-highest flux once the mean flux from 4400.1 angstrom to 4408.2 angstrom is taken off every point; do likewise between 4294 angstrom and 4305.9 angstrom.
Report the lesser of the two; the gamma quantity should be -7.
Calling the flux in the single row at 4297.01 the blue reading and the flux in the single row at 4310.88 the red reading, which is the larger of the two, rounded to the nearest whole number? 34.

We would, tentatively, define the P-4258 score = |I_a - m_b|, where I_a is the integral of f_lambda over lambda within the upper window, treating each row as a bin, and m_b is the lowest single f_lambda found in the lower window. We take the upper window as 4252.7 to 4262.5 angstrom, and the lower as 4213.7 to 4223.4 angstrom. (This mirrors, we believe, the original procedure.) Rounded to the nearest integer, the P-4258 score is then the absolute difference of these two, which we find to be 392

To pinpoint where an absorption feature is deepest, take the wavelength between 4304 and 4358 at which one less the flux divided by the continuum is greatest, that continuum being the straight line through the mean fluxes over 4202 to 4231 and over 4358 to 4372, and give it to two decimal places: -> 4340.76 angstrom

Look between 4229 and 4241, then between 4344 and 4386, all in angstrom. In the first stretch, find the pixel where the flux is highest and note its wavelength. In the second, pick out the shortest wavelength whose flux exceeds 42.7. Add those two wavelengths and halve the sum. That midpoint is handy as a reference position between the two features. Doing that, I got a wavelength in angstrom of 4292.4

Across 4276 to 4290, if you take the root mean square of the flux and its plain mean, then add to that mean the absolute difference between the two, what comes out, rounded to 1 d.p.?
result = 41.5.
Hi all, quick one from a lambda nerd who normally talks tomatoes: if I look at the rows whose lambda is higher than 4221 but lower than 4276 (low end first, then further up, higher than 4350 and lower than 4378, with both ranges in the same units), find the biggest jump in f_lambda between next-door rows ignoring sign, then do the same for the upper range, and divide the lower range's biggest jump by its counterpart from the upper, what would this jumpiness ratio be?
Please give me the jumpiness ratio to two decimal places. 1.51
